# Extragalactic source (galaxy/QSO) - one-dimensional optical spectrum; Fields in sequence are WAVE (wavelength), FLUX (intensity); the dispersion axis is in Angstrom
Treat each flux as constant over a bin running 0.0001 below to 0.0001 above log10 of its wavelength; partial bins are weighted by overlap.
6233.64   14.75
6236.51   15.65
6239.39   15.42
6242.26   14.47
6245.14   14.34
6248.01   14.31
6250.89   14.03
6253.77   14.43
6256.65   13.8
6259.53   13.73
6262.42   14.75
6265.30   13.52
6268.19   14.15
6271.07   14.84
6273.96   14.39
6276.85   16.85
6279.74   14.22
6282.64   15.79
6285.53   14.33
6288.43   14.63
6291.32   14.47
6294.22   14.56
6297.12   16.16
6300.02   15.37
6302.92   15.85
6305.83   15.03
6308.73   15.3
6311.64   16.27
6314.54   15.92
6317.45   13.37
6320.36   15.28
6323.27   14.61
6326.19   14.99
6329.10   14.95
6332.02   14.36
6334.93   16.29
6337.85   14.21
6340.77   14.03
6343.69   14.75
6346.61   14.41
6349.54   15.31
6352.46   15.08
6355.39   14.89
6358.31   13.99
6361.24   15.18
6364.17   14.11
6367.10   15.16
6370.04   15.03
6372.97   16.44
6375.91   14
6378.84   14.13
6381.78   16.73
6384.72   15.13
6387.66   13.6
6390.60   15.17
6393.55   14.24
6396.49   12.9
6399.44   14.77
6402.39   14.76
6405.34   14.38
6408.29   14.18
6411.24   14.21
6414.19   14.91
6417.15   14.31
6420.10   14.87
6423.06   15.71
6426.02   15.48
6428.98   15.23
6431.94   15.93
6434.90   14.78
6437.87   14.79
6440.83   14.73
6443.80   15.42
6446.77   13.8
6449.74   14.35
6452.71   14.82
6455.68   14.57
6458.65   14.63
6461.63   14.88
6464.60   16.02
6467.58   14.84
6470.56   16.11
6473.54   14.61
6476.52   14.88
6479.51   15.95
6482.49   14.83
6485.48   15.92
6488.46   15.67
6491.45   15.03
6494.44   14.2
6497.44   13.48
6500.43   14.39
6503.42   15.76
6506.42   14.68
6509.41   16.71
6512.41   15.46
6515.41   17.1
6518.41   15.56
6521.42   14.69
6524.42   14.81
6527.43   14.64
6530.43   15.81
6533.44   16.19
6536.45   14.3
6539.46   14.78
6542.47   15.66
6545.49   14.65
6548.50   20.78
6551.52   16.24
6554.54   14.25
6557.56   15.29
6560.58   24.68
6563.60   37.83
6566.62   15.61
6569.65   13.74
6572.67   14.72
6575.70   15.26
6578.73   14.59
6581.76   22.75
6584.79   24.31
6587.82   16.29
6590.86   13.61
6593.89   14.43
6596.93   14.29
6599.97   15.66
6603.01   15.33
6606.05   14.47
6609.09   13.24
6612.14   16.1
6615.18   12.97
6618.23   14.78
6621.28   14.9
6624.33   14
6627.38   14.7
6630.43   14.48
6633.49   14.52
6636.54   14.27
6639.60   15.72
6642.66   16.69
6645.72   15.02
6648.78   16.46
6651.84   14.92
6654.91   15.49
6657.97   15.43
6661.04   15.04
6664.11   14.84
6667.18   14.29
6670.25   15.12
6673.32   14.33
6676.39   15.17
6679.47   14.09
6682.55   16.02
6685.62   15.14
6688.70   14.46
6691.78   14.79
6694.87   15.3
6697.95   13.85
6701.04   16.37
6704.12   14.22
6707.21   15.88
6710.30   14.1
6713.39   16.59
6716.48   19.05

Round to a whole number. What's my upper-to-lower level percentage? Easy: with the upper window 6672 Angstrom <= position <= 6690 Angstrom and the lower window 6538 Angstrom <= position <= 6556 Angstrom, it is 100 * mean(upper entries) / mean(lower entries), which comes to 93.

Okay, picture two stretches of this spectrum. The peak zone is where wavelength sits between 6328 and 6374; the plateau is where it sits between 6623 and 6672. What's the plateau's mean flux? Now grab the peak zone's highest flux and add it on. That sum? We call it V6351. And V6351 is 31.5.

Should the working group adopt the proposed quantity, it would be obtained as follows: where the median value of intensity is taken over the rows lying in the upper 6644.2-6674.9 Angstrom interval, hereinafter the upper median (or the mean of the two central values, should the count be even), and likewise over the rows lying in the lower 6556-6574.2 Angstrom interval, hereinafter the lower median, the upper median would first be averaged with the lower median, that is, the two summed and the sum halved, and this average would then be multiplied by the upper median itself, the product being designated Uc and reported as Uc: 229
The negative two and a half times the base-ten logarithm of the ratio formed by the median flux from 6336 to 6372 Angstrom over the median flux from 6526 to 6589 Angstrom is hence 0.06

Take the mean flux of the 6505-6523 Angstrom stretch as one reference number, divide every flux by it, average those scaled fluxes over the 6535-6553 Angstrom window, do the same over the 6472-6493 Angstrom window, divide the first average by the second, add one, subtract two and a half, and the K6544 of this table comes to -0.448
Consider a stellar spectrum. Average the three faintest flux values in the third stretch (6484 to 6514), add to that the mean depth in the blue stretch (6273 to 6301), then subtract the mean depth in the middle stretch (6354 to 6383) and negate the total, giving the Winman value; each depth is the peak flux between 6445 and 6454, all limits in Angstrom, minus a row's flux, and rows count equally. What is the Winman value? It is -13.9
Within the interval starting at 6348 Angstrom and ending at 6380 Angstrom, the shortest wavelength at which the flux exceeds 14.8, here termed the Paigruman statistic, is 6349.54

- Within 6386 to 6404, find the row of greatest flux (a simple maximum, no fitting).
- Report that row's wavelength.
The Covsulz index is 6390.60 Angstrom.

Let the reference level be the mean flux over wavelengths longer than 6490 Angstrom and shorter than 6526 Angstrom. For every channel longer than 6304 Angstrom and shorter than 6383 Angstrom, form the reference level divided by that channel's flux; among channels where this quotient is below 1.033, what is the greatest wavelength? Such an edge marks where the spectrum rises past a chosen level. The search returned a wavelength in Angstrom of 6381.78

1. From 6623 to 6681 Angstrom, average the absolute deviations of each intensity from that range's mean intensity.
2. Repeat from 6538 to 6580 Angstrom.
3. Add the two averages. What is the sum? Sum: 4.87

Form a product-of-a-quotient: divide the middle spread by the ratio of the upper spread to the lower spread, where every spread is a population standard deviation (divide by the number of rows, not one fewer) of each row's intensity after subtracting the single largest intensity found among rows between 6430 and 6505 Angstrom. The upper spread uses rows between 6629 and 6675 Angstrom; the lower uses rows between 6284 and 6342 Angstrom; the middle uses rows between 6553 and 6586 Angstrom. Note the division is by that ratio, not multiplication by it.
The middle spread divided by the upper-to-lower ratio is 7.7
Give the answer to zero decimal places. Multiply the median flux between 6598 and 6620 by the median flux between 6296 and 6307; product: 231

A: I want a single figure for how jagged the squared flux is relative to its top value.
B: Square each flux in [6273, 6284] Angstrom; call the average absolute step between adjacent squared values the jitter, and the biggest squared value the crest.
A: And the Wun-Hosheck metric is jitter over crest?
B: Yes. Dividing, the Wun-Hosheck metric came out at 0.24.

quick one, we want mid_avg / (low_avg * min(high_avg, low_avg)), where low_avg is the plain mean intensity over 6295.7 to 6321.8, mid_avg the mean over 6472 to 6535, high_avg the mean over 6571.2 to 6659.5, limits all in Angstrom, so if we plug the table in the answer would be 0.0644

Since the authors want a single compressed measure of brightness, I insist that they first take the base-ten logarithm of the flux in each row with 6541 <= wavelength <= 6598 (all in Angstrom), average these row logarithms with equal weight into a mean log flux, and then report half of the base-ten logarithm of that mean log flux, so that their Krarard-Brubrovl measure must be 0.046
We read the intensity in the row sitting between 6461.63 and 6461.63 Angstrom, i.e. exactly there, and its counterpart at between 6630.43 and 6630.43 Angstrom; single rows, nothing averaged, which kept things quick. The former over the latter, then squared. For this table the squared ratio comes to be 1.056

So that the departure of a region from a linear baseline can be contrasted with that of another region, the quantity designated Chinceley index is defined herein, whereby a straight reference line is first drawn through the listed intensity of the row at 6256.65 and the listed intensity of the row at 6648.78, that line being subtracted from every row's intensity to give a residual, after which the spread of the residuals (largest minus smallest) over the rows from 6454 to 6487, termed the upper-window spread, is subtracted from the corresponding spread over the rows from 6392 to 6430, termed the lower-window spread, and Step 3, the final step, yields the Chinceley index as 1.1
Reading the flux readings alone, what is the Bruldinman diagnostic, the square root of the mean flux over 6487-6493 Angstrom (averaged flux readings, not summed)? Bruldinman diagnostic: 3.92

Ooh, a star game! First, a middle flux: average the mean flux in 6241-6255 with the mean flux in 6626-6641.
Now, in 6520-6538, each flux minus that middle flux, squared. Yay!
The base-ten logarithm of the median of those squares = -1.18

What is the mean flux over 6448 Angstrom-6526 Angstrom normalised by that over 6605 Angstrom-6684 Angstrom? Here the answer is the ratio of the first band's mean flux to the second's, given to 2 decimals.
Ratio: 1.02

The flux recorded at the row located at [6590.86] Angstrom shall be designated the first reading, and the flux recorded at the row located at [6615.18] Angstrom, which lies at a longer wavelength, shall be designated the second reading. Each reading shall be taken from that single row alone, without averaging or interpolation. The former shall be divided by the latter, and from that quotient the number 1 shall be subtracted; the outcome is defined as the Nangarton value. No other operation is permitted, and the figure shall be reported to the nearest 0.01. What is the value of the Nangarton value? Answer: 0.05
